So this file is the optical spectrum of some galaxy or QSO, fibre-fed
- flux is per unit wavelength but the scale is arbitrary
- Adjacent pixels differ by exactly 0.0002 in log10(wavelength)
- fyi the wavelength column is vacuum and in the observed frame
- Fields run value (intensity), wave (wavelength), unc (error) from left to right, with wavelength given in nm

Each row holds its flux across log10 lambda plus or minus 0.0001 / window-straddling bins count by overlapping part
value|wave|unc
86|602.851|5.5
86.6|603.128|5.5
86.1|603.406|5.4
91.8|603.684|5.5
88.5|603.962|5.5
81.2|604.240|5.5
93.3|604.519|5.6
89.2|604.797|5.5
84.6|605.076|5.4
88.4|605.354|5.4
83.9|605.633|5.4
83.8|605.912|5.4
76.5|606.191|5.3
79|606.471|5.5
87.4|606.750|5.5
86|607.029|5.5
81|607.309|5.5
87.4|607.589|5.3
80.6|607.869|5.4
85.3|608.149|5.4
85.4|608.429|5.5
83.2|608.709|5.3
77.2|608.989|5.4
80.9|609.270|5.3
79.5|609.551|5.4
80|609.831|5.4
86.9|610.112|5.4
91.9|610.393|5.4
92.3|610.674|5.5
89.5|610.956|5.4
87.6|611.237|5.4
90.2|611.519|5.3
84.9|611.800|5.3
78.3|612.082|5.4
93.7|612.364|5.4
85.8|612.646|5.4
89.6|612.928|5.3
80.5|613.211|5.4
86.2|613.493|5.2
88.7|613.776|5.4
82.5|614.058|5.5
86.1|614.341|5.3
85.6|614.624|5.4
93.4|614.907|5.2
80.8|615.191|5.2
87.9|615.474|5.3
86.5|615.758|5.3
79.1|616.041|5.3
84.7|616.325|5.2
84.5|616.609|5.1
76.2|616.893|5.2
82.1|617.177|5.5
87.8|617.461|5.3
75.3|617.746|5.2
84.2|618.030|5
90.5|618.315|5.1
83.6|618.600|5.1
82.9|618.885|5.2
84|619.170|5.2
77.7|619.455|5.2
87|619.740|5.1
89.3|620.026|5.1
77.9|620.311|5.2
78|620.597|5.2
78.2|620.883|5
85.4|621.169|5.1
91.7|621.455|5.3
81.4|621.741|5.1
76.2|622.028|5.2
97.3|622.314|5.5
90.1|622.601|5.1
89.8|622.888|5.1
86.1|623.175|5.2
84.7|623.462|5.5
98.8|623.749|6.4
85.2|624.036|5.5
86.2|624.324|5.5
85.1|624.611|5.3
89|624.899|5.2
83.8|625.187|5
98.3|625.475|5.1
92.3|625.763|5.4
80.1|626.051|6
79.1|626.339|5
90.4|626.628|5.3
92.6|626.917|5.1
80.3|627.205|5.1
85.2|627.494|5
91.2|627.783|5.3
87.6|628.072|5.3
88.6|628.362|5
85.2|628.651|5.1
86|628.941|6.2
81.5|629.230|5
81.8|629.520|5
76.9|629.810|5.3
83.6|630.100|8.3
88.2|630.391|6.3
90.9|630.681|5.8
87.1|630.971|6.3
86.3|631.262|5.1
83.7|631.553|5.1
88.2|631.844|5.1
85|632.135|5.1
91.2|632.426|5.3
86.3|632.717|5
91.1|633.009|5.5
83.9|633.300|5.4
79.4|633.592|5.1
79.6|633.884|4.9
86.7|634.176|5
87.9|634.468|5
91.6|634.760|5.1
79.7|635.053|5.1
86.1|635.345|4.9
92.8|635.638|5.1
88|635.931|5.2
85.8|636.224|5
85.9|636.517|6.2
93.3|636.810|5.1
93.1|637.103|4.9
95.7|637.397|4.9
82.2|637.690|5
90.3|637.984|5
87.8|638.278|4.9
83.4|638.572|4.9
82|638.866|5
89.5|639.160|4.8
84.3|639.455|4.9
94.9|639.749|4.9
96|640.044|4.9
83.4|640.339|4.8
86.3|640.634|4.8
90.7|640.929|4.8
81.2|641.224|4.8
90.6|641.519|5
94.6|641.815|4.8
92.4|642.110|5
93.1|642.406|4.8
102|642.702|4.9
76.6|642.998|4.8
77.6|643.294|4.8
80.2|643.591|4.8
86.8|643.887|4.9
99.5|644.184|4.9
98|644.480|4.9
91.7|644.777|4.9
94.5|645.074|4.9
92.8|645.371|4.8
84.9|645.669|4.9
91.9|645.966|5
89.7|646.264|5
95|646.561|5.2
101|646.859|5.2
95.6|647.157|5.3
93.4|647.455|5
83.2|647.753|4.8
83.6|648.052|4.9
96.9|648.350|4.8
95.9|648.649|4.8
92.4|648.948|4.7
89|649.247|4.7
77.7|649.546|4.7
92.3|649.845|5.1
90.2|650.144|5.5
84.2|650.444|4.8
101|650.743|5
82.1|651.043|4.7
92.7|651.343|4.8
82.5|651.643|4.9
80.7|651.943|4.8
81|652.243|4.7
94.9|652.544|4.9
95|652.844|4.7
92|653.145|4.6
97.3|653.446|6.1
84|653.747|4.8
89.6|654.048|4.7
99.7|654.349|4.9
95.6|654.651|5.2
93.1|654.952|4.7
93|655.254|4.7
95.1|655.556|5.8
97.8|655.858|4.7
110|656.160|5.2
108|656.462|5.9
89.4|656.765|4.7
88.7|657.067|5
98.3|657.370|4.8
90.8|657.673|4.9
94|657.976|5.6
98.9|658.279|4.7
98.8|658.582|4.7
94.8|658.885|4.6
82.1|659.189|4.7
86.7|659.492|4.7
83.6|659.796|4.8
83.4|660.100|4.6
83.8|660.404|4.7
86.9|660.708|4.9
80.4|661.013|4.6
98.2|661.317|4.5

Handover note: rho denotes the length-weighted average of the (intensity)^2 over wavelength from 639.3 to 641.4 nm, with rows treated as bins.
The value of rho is 7800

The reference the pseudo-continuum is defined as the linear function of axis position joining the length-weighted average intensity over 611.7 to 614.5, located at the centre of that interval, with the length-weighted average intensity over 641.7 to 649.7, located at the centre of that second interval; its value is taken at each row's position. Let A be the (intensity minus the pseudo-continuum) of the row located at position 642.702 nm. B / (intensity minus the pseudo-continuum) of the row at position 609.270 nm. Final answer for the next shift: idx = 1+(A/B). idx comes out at -1.8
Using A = 12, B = -4.1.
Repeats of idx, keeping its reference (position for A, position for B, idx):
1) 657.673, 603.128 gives 0.3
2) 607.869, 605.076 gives -18.8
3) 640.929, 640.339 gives 0.9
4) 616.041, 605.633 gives 13.2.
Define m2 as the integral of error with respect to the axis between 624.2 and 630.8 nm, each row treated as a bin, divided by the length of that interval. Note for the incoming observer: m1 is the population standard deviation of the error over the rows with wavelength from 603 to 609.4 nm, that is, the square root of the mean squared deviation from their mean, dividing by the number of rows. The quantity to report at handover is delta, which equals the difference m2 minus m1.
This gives 5.4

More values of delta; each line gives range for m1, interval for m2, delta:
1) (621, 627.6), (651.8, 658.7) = 4.7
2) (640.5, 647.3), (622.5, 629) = 5.2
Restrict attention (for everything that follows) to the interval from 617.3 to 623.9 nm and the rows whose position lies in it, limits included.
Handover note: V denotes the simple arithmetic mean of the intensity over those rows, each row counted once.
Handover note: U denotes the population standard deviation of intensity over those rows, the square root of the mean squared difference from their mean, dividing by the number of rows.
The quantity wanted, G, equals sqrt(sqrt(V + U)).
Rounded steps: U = 6.2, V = 85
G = 3.09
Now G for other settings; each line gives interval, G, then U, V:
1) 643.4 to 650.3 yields 3.14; 5.9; 91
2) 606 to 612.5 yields 3.08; 5.0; 85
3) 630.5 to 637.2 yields 3.09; 4.1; 87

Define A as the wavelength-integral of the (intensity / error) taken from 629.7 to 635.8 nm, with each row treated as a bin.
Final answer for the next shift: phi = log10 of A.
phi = 1.99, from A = 98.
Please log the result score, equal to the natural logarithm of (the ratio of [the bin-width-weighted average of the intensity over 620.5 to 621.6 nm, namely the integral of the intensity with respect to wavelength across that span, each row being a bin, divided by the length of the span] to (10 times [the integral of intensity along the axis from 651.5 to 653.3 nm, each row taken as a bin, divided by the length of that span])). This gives -2.35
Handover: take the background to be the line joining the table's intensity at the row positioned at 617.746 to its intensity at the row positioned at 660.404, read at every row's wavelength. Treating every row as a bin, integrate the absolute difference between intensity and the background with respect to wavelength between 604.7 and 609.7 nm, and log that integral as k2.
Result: 50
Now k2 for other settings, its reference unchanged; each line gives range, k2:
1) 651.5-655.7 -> 37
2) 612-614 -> 24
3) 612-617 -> 52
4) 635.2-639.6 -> 39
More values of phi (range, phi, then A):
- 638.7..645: 2.06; 115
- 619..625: 1.99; 97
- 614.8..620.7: 1.98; 95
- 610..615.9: 1.98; 96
